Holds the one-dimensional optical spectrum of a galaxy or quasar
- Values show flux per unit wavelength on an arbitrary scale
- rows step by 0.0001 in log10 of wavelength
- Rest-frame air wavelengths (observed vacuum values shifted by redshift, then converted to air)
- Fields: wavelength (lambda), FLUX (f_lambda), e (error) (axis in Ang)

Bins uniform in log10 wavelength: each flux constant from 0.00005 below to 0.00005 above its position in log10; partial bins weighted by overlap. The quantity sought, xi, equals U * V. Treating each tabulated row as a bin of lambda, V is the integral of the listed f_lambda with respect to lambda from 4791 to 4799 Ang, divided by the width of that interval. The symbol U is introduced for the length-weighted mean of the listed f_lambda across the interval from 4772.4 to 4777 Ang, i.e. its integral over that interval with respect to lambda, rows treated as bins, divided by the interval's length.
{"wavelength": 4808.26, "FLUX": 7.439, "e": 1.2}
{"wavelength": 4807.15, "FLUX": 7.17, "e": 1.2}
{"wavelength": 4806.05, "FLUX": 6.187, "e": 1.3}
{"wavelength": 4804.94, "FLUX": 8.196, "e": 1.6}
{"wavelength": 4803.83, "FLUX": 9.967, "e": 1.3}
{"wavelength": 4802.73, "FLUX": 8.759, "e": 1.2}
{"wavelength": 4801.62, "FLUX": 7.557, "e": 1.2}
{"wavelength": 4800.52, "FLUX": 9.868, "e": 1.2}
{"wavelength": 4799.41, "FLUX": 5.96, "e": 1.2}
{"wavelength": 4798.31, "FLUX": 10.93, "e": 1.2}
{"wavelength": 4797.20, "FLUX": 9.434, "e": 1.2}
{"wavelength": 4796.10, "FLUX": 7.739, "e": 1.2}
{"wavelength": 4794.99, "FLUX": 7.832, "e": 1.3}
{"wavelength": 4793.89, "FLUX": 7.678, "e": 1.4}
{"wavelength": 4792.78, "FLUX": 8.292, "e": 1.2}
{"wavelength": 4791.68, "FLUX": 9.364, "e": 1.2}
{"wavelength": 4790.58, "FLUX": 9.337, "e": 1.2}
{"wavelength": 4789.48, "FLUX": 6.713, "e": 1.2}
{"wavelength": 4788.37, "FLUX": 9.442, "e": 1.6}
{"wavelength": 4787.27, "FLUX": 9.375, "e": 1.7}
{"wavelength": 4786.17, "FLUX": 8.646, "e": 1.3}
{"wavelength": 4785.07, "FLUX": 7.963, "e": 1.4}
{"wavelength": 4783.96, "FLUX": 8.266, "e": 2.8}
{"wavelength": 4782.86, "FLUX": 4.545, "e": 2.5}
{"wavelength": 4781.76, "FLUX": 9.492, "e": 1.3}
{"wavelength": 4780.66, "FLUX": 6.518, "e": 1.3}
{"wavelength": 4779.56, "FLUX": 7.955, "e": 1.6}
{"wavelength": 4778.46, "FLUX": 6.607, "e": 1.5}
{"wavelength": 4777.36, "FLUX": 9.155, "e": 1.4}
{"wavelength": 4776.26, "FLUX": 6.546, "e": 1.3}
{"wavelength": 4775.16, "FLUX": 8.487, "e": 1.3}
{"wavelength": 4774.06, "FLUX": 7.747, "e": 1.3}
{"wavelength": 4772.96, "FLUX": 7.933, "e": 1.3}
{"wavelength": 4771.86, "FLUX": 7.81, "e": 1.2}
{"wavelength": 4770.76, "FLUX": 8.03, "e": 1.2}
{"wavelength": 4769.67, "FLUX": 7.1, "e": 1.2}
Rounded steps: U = 7.7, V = 8.7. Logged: 67.4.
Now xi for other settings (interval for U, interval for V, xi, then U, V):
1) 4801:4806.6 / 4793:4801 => 69.1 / 8.2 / 8.5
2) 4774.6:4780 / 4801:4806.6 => 63.2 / 7.7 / 8.2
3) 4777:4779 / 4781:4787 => 60.7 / 7.8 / 7.8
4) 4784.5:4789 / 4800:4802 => 77.6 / 8.8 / 8.8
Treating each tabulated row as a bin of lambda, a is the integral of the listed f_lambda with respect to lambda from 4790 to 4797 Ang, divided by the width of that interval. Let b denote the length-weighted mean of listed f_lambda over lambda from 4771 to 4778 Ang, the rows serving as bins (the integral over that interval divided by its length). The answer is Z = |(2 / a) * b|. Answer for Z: 1.88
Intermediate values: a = 8.4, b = 7.9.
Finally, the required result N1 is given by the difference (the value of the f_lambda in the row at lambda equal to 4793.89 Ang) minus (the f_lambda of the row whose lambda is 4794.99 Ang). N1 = -0.2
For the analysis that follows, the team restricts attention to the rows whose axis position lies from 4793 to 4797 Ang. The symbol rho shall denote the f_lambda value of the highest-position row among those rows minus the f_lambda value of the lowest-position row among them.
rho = 0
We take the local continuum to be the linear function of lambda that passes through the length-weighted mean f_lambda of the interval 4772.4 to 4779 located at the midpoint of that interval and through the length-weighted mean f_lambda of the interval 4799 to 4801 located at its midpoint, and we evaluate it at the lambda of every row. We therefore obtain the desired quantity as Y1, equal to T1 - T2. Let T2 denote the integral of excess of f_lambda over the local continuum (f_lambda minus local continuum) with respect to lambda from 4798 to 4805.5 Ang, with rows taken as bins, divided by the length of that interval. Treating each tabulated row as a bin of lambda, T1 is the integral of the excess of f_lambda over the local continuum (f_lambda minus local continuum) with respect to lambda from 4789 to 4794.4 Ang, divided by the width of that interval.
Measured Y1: -0.28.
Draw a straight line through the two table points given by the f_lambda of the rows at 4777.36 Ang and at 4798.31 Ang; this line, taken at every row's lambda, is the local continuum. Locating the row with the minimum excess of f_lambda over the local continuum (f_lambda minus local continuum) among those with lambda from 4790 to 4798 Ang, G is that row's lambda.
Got 4796.10 Ang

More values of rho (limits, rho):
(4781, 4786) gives -2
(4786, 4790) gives -2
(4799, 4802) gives 2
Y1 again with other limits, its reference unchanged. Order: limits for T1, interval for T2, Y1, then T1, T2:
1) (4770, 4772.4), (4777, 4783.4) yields 0.60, 0.1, -0.5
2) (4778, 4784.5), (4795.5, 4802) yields -1.21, -0.6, 0.7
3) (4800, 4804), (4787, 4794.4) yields 0.27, 1.0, 0.7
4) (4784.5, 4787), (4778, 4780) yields 1.09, 0.6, -0.5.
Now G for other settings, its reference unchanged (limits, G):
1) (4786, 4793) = 4789.48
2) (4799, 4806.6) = 4806.05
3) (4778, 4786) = 4782.86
